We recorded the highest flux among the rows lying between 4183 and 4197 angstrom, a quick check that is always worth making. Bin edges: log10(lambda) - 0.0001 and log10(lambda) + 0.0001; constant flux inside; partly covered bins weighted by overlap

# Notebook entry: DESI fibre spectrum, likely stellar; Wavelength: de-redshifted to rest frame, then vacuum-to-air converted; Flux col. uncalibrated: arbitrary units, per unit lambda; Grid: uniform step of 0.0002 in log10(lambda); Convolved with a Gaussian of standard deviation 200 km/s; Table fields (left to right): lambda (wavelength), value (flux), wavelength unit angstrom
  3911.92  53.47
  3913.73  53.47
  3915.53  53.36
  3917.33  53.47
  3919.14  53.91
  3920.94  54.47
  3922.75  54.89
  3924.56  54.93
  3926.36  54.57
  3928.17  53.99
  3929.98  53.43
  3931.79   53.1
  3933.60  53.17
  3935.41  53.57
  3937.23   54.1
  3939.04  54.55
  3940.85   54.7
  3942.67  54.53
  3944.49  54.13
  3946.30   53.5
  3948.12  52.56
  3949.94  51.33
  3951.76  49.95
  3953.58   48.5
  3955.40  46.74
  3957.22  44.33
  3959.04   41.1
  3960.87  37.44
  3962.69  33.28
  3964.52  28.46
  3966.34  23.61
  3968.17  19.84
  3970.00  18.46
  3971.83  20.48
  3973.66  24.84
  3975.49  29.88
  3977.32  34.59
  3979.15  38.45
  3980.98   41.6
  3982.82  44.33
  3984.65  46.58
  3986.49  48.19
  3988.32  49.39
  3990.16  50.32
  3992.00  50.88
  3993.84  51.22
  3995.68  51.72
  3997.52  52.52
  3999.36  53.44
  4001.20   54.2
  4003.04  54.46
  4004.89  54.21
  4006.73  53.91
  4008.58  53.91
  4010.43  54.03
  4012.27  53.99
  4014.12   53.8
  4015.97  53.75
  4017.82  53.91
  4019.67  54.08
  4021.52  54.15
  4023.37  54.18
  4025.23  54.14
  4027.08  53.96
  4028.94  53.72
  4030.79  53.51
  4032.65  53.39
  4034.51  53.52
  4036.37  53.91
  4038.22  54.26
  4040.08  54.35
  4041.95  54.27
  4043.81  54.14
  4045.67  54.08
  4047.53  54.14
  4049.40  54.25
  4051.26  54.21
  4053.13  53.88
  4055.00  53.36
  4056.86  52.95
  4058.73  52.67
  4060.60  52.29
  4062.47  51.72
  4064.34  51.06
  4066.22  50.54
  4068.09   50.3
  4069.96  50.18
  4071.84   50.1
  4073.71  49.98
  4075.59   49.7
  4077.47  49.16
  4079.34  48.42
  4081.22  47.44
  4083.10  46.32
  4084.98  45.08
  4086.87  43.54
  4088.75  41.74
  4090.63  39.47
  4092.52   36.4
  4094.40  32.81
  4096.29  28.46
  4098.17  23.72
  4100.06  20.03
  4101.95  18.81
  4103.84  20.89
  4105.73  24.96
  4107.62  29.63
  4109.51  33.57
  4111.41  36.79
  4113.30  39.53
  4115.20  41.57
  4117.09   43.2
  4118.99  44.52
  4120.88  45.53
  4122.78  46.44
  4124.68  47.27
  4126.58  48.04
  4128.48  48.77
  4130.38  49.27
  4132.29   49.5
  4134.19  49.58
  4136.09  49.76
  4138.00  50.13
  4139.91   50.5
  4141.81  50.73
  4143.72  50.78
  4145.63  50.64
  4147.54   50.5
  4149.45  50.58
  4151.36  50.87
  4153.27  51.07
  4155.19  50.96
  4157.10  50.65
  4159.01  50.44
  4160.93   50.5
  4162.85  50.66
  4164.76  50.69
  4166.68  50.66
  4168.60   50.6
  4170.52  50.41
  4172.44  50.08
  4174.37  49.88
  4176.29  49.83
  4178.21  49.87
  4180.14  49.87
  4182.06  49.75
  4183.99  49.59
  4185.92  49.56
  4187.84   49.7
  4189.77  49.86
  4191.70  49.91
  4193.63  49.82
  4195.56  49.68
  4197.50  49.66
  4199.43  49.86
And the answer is 49.91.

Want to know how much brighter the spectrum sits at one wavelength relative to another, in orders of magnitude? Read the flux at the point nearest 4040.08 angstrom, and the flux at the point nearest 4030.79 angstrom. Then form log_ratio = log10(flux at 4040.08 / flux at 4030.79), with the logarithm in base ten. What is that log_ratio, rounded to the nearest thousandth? 0.007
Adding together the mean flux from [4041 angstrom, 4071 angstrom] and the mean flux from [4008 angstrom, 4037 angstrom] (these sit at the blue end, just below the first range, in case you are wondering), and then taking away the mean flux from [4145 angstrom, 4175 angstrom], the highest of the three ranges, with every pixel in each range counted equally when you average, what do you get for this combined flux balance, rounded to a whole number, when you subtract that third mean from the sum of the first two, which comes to 56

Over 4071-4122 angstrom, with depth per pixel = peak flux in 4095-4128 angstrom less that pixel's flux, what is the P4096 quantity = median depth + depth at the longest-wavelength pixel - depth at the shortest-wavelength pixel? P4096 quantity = 11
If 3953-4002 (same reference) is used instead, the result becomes -2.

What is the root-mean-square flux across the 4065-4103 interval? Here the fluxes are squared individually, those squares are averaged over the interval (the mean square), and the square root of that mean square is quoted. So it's 42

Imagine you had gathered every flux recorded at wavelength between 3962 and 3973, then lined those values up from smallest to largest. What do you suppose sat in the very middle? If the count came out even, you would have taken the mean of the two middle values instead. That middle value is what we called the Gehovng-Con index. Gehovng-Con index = 22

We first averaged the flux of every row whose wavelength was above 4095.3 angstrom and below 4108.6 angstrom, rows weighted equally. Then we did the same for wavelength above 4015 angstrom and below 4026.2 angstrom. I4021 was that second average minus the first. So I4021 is 30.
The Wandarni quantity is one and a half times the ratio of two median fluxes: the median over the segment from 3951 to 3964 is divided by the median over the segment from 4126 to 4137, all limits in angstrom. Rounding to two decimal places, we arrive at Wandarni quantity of 1.35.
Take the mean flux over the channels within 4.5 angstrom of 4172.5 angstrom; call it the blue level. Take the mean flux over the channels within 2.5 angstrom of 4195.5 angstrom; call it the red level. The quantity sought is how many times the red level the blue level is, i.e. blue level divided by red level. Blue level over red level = 1.0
